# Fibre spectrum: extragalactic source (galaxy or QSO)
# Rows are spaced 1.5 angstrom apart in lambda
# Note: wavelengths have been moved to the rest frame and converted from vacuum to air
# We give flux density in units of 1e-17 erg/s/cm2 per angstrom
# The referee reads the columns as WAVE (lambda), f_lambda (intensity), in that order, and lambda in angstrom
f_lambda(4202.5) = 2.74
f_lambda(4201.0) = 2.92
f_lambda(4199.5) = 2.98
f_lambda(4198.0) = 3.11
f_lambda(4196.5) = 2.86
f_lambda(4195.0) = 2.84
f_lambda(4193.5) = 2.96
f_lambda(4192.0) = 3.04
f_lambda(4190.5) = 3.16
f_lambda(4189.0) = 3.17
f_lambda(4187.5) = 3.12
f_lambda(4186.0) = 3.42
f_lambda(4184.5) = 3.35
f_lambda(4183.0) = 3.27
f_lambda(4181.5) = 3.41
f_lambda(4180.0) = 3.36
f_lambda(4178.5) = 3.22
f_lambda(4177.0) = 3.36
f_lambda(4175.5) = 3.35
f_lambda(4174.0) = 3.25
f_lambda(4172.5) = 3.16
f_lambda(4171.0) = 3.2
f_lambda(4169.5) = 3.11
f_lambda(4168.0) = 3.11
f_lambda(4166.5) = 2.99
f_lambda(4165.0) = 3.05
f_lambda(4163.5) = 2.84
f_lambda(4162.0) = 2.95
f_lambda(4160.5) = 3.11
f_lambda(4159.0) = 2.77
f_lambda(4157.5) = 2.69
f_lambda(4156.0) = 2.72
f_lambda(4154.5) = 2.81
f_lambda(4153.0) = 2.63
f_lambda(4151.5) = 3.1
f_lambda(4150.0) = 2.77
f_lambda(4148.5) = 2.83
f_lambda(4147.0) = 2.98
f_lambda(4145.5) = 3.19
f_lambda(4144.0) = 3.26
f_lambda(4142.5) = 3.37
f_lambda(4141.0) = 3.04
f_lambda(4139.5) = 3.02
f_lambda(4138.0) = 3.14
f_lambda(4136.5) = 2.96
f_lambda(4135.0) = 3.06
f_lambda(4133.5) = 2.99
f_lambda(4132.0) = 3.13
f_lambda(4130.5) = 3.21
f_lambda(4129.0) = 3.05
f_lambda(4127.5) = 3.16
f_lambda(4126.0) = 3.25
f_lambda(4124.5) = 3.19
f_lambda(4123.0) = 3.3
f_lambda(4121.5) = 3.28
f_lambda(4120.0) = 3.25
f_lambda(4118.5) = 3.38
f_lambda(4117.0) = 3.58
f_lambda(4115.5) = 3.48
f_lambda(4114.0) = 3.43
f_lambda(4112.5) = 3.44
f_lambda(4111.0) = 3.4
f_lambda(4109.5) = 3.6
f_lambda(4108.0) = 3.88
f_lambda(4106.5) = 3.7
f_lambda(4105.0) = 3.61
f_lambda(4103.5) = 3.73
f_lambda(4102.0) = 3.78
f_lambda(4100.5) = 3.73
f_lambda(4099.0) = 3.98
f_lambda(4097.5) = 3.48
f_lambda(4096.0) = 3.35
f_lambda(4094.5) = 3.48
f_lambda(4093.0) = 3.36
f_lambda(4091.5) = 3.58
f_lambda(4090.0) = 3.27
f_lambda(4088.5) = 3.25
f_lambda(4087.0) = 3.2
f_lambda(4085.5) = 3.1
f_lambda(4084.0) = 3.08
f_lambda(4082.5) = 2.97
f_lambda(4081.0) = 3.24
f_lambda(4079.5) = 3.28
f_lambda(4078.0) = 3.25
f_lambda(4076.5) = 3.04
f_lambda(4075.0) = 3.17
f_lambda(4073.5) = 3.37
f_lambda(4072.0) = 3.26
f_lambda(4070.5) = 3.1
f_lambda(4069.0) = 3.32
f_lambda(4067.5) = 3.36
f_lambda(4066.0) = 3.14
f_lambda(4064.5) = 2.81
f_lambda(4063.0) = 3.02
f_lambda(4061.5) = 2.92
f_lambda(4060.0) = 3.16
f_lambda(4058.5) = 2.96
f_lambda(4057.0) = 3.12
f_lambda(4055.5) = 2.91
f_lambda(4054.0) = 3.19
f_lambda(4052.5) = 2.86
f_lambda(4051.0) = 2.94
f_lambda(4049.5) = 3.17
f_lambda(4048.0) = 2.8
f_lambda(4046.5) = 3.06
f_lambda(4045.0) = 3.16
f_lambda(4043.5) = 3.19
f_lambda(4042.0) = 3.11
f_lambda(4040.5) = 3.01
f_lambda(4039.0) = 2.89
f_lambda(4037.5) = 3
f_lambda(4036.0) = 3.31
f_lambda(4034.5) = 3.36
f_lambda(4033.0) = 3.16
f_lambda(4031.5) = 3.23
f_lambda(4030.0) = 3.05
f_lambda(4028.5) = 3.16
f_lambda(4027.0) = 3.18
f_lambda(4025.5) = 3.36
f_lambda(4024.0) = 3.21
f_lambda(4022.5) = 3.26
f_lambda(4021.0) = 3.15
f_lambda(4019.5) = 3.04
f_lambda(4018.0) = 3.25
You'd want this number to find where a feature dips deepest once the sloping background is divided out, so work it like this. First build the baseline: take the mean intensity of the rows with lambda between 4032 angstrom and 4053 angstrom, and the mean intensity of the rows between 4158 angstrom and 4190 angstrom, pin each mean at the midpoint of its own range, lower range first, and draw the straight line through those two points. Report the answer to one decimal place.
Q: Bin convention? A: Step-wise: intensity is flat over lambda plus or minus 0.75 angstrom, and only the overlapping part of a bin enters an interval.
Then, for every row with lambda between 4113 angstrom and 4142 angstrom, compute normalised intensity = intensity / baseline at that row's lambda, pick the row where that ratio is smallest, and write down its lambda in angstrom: 4136.5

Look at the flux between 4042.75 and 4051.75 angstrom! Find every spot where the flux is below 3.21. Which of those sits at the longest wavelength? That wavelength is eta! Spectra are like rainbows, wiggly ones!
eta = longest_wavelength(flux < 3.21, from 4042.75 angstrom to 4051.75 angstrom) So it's 4051.0 angstrom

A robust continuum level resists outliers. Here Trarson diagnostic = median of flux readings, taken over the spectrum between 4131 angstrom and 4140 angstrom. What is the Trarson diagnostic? 3.04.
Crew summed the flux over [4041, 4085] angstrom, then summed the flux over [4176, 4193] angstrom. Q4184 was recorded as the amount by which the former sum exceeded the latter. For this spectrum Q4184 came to 54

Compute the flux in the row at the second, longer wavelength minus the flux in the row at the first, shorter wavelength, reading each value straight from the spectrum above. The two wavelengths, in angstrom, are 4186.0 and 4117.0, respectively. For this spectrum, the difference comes -0.16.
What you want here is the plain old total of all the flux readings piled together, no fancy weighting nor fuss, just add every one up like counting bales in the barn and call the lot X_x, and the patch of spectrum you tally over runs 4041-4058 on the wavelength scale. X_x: 33.5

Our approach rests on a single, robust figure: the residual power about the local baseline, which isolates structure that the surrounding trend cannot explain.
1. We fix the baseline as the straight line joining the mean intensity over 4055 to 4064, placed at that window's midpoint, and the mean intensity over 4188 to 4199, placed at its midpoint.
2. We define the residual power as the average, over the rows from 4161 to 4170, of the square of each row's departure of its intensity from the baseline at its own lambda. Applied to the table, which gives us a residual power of 0.01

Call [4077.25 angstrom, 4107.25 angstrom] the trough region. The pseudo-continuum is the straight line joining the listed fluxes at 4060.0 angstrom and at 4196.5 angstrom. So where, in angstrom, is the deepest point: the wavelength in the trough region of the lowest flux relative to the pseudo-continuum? 4082.5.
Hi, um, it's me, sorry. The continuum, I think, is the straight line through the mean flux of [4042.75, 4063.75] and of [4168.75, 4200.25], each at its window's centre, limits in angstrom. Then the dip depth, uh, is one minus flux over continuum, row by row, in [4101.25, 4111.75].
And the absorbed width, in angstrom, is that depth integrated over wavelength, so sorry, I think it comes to -2.0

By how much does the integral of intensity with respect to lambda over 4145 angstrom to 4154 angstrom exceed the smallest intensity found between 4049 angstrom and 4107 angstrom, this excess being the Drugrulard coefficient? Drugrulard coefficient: 23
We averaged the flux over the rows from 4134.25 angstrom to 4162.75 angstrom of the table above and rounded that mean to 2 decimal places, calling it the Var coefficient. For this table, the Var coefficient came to 2.97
